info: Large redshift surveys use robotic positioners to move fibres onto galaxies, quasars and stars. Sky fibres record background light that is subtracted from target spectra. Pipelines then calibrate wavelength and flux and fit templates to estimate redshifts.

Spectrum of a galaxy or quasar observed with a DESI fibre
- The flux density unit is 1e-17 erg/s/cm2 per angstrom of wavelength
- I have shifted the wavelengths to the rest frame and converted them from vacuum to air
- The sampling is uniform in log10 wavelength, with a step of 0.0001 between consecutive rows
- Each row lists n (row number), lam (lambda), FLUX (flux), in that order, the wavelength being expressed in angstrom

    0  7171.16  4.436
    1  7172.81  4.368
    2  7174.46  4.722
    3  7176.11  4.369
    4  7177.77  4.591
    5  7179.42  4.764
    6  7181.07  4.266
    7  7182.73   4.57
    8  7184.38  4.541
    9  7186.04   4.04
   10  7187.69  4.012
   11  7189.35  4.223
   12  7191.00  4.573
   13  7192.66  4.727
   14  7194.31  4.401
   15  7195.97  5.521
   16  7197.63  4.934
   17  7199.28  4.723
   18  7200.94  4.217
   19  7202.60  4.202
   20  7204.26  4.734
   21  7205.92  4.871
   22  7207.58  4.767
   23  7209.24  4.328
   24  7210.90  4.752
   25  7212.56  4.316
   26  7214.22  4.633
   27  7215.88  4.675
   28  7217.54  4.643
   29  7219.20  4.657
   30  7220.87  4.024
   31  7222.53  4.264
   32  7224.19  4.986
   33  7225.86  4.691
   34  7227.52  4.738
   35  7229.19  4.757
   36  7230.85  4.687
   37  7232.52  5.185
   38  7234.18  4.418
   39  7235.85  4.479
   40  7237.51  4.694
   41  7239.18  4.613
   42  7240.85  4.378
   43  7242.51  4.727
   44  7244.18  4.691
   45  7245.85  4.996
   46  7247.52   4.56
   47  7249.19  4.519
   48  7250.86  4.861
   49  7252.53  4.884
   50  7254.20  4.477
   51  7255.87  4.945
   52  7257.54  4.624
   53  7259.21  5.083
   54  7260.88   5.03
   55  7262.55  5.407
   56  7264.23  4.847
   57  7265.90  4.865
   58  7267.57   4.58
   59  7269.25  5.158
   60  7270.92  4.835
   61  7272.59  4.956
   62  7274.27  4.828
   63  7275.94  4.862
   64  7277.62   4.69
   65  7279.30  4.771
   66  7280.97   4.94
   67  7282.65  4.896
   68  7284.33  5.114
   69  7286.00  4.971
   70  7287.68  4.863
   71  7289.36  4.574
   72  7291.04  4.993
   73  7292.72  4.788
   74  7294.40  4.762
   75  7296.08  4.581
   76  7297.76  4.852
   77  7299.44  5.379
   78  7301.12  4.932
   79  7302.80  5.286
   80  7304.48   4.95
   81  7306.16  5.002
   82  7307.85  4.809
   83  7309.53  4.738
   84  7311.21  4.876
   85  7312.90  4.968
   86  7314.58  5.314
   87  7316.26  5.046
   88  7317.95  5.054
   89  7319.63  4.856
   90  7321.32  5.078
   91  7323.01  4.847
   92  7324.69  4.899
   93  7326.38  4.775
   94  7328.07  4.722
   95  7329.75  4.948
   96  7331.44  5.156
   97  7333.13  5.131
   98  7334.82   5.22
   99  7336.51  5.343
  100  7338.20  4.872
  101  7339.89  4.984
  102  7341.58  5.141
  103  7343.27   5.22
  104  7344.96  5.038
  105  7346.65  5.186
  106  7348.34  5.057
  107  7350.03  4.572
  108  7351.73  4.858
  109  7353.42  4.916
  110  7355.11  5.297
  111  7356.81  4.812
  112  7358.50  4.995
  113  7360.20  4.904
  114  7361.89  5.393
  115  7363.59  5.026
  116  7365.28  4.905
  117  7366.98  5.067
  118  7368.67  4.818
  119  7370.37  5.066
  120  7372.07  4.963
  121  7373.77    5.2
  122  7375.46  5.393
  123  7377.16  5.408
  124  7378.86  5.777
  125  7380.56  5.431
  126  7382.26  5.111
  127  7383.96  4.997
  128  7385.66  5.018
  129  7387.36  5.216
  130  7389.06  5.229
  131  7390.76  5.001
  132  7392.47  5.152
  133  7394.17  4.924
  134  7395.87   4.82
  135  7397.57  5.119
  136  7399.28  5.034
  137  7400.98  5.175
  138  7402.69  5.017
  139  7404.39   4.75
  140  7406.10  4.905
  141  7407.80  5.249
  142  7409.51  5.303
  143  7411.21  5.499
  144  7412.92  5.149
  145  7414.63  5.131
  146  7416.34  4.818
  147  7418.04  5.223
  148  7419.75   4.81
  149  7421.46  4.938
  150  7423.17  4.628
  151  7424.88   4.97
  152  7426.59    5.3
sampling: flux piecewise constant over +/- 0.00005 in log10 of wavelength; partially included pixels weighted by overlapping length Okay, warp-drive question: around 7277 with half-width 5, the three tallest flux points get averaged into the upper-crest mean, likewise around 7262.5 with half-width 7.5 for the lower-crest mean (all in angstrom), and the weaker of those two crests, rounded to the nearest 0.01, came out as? 4.92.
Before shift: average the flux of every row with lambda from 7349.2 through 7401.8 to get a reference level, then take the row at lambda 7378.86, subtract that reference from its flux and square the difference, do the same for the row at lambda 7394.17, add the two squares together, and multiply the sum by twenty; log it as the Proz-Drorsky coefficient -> 10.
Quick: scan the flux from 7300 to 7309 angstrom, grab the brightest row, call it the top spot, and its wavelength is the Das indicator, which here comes 7302.80 angstrom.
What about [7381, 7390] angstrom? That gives 7389.06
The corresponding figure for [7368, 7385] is 7378.86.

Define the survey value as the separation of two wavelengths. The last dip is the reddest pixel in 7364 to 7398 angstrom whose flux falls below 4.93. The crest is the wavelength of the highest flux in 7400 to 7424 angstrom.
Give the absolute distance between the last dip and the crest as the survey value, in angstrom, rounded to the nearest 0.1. 15.3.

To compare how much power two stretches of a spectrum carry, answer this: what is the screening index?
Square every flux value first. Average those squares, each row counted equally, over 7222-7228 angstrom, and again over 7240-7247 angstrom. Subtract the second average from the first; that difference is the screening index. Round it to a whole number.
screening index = 0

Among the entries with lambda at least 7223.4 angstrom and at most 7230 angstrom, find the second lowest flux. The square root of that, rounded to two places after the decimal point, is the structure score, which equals 2.18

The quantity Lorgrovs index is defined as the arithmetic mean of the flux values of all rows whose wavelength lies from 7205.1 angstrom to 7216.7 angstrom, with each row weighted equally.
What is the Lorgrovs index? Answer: 4.6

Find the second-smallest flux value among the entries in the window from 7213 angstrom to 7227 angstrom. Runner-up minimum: 4.264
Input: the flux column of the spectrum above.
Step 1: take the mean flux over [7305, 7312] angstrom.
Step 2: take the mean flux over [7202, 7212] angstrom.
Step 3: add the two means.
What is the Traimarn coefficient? 9.47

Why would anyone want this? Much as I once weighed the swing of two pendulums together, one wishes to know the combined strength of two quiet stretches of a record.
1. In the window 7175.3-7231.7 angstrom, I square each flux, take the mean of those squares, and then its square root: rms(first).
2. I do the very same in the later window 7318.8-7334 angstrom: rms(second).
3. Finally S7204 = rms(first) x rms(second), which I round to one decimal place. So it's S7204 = 22.6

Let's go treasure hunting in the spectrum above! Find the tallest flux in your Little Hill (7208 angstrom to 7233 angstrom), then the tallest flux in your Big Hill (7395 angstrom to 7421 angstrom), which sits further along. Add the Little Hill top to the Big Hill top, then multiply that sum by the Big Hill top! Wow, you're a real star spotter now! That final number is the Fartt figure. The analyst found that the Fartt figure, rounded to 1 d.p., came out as 58.8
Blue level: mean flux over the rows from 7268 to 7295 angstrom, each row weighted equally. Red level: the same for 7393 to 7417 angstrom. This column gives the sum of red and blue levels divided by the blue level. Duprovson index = 2.04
